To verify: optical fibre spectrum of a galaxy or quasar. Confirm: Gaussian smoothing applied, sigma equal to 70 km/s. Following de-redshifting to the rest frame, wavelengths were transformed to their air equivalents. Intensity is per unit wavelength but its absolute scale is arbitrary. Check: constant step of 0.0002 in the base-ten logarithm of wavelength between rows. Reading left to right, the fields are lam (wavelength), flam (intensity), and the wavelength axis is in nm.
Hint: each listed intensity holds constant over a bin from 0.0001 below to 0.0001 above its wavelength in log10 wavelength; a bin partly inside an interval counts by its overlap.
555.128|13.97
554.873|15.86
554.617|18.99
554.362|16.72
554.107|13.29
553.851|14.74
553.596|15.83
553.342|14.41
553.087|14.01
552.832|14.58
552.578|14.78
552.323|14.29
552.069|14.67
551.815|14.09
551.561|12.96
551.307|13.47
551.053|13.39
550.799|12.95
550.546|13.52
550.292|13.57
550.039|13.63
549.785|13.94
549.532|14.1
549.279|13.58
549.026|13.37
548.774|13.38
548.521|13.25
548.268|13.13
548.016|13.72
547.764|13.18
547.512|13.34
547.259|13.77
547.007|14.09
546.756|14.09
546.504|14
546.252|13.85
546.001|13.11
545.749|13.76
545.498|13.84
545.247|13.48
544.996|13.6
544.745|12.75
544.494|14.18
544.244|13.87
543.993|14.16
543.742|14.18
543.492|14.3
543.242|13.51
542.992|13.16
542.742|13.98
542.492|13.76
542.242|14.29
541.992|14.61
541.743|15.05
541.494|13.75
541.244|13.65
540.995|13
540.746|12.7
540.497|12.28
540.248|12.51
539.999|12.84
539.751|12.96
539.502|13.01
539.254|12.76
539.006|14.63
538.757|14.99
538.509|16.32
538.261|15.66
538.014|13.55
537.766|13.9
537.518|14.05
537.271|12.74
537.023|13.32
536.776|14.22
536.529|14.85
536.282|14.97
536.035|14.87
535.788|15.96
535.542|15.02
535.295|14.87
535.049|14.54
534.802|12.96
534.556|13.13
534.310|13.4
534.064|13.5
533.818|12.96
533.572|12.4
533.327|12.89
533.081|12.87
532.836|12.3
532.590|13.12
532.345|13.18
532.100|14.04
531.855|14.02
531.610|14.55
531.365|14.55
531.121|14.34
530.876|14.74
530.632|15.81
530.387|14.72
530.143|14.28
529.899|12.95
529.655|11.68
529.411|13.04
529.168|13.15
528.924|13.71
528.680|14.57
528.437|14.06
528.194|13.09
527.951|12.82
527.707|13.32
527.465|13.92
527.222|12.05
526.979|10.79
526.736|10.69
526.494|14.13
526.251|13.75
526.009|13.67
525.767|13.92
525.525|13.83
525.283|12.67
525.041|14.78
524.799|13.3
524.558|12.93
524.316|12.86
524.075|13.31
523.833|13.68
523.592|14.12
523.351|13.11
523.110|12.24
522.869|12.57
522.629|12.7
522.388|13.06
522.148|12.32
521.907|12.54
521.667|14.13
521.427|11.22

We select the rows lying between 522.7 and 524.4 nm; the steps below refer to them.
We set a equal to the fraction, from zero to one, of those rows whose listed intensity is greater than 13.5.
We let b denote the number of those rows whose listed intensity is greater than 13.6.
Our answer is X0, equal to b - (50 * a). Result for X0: -12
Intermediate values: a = 0.3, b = 2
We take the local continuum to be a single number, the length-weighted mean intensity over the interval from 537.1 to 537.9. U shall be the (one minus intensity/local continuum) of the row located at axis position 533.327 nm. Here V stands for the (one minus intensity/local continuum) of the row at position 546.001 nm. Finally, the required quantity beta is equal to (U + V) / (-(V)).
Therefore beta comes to -2.5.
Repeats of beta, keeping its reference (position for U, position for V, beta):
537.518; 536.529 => -1.4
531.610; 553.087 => -3.1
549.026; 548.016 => -0.1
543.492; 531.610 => -1.8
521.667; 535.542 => -1.4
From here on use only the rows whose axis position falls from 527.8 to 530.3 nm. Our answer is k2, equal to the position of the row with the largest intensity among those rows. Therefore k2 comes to 528.680 nm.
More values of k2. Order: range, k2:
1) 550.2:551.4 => 550.292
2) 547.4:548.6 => 548.016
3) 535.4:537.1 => 535.788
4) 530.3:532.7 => 530.632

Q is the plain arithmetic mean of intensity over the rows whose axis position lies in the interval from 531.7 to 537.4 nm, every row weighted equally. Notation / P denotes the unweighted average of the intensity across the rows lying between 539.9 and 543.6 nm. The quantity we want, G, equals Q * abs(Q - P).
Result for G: 2.5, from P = 13.6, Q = 13.7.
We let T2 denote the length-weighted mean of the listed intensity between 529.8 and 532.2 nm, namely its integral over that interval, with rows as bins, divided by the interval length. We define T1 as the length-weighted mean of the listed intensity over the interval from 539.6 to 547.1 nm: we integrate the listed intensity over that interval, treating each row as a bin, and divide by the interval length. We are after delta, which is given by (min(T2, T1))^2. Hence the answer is 186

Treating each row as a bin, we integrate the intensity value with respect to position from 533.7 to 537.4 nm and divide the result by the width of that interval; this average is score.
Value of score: 14.1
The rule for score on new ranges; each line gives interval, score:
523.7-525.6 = 13.4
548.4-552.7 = 13.7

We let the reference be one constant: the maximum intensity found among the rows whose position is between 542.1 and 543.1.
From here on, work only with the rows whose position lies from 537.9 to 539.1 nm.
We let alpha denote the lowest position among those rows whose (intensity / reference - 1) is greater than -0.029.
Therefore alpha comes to 538.261 nm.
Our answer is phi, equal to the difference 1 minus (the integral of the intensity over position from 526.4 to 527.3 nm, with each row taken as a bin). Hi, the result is -9.7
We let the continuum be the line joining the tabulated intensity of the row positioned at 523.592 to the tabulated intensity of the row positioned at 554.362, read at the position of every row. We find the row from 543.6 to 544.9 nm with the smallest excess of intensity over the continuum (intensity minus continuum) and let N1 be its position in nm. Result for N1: 544.745 nm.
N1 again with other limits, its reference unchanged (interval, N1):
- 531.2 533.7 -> 532.836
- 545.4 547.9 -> 547.764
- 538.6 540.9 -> 540.497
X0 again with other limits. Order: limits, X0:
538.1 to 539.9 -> -25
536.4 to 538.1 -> -32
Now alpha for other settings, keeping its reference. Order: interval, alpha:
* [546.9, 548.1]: 547.007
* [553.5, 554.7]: 553.596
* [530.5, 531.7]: 530.632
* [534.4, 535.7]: 535.049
